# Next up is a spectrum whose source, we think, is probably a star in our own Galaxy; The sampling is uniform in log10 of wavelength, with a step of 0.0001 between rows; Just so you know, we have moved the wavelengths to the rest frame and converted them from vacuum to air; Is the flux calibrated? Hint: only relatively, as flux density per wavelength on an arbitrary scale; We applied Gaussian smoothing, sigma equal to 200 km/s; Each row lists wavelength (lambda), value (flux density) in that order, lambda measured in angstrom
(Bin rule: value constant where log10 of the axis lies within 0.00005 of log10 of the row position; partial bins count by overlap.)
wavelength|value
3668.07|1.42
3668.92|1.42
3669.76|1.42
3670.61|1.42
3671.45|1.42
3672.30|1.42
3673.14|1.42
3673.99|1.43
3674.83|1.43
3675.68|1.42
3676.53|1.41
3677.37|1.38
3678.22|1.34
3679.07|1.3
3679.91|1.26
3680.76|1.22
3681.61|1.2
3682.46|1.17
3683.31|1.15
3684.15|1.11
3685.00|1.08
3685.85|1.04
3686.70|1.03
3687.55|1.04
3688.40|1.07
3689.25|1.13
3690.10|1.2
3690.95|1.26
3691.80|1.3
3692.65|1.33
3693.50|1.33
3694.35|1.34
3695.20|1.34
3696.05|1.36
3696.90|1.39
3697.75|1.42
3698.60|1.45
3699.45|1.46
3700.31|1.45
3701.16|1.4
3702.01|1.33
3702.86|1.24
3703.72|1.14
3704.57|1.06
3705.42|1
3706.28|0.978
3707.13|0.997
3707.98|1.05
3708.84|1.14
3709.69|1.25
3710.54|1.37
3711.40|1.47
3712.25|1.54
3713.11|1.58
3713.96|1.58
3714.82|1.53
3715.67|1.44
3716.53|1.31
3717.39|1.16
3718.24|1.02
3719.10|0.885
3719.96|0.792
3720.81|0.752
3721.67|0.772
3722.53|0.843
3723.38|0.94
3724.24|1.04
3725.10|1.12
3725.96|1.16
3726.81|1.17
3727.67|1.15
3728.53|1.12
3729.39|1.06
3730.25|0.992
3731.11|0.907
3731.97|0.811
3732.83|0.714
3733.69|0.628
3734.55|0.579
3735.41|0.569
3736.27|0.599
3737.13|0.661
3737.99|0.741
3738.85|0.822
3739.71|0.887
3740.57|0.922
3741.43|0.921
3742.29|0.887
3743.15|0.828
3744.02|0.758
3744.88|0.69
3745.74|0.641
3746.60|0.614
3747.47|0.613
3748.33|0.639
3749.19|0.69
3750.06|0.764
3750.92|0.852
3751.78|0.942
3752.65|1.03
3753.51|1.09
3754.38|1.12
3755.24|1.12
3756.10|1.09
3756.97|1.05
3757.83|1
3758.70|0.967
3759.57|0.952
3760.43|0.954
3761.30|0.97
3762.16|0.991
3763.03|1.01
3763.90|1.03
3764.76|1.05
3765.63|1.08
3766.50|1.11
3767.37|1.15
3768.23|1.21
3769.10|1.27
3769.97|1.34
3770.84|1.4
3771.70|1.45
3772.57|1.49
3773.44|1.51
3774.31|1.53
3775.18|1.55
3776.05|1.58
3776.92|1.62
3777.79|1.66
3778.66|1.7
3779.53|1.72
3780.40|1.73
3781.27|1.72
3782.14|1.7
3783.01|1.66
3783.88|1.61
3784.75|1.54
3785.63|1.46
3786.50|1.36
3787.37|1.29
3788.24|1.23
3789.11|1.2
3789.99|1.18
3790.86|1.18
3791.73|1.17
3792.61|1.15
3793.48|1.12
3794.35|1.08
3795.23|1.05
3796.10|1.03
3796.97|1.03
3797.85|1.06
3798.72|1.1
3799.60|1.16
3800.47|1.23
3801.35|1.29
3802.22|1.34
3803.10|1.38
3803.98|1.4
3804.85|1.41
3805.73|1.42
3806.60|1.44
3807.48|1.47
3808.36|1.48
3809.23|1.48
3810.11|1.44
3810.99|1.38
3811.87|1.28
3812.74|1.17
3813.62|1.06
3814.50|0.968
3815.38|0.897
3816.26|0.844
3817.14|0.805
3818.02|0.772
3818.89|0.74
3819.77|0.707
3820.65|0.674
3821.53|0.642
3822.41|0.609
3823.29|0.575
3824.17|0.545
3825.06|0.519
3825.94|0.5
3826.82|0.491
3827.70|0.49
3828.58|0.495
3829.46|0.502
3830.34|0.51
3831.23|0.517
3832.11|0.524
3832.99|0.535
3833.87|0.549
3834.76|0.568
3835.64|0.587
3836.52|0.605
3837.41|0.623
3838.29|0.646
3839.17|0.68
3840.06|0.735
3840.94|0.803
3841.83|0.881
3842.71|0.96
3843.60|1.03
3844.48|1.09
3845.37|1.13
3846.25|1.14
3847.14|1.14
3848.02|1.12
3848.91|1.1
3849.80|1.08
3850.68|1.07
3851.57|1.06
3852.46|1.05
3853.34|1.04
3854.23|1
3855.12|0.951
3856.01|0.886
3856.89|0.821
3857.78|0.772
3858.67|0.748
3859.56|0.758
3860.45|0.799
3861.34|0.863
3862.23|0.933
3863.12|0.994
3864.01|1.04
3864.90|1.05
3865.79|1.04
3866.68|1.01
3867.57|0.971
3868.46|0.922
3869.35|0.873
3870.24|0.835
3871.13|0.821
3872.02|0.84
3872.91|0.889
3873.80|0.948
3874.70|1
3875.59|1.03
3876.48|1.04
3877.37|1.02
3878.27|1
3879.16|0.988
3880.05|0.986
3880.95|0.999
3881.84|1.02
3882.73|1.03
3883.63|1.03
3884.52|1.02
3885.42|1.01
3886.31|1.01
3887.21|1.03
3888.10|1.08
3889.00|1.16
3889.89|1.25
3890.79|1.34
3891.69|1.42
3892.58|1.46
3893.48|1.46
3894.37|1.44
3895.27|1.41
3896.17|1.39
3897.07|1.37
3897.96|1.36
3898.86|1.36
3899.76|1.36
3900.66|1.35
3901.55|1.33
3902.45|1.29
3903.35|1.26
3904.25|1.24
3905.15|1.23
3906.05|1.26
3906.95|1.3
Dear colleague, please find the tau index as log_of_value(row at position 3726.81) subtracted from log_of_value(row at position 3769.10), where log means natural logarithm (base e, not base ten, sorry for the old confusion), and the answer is 0.08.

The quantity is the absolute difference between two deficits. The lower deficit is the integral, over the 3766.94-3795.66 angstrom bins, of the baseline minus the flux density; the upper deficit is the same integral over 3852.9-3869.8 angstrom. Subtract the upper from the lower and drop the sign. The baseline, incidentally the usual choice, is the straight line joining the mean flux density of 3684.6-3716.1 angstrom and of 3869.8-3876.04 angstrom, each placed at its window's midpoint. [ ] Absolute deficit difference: 9.1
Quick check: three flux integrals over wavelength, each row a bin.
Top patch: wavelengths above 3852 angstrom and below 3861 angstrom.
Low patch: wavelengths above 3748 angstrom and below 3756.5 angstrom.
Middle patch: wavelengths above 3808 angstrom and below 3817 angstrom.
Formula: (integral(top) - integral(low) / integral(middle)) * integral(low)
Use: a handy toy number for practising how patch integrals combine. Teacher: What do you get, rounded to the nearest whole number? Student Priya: 57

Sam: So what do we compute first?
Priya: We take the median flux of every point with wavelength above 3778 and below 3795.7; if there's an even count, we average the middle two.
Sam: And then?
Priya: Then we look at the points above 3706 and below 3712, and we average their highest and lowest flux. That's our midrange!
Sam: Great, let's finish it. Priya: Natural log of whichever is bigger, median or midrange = 0.28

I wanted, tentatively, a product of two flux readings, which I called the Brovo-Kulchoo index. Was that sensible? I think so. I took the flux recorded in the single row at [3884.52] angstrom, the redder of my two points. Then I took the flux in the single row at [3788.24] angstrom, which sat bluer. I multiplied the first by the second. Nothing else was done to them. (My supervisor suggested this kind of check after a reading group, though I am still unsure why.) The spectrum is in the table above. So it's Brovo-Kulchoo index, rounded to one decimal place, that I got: 1.3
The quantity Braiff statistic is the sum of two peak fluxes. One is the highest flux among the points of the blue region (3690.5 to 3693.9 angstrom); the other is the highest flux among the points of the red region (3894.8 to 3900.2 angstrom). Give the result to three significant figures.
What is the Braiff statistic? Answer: 2.74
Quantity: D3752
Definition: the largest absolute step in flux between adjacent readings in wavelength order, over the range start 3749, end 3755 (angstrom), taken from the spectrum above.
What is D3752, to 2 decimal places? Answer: 0.09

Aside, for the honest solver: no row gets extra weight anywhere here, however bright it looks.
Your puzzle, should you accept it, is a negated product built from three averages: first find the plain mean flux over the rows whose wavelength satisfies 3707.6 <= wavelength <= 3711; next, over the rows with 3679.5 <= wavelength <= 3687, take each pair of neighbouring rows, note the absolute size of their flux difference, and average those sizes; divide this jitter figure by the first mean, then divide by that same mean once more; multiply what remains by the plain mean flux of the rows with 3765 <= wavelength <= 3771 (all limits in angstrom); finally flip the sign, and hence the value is -0.024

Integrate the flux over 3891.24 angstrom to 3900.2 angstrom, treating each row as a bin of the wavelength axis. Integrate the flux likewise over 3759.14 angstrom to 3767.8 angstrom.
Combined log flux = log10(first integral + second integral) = 1.33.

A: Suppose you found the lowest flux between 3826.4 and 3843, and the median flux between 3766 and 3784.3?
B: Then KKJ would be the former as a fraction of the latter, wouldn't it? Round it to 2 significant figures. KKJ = 0.32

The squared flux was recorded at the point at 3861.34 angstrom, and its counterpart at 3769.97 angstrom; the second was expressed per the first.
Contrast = 2.4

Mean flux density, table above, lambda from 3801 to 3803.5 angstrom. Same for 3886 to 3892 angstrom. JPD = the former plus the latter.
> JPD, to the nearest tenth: 2.5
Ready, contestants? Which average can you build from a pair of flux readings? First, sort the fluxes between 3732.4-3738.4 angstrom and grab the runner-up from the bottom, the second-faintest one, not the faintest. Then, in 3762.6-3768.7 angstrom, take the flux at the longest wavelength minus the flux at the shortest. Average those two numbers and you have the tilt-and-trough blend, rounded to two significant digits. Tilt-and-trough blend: 0.39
